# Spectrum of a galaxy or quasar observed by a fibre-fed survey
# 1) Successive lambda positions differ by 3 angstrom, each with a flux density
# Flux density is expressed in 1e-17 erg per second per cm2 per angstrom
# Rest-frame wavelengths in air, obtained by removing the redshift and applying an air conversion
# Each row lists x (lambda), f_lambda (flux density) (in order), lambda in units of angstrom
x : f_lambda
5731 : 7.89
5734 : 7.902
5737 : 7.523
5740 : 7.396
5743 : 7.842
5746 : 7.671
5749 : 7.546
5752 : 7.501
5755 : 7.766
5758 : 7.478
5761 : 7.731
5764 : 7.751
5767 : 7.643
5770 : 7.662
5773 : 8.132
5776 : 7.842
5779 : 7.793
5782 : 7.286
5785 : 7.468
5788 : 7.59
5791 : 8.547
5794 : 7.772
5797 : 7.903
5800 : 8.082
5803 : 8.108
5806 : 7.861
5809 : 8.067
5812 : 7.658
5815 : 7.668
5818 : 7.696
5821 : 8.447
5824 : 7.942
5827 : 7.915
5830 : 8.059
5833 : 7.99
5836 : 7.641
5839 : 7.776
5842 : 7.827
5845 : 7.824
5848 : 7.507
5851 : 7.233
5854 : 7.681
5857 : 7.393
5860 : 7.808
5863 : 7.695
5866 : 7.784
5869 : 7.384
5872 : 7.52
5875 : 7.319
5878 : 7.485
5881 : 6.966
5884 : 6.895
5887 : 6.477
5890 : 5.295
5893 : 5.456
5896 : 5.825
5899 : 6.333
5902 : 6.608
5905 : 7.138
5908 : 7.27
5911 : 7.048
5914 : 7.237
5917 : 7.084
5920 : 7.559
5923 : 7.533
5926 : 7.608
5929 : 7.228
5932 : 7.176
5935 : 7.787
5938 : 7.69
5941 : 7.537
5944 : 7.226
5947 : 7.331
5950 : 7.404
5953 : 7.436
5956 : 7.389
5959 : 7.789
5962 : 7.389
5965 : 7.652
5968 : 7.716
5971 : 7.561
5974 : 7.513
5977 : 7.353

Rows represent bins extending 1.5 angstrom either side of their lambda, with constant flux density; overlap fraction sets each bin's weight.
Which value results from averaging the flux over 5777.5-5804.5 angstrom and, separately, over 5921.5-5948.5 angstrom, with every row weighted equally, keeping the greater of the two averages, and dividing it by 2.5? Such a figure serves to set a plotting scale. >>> 3.14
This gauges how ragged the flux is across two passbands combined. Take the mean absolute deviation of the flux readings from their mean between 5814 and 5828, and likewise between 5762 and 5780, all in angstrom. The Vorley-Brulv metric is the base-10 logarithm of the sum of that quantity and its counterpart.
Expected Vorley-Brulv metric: -0.48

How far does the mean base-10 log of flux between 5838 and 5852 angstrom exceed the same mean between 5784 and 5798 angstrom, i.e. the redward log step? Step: -0.012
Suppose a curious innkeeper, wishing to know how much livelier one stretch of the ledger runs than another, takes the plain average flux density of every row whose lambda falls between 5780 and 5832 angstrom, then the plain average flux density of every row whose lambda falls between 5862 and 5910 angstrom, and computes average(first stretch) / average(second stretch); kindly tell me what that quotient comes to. 1.15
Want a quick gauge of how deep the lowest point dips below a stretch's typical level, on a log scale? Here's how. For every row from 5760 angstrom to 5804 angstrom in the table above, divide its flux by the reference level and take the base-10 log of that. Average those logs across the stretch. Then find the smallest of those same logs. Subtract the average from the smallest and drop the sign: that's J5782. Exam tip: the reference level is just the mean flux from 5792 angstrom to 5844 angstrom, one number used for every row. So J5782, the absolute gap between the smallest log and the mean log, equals 0.030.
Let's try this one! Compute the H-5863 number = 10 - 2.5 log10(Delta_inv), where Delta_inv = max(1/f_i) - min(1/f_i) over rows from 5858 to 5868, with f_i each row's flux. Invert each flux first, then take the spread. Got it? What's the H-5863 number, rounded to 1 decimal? 16.8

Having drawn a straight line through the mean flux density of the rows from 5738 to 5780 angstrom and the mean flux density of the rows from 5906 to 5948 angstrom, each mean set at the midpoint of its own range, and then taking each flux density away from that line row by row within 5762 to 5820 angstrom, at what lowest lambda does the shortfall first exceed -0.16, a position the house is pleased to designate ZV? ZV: 5764 angstrom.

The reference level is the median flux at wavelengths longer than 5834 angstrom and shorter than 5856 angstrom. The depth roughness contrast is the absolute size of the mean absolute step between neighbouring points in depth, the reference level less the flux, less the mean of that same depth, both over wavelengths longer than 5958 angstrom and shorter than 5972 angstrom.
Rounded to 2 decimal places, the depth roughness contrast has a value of 0.16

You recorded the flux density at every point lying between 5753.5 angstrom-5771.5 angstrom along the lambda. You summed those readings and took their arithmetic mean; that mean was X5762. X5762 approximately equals 7.67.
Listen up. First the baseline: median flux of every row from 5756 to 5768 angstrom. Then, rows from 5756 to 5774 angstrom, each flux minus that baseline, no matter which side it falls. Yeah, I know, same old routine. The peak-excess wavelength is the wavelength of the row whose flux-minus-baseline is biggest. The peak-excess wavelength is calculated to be 5773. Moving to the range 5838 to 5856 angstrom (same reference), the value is 5842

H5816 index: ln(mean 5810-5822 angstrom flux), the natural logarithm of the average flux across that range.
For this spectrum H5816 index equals 2.06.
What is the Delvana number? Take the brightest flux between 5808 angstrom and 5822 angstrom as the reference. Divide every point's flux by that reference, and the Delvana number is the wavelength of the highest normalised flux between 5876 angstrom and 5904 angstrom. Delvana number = 5878 angstrom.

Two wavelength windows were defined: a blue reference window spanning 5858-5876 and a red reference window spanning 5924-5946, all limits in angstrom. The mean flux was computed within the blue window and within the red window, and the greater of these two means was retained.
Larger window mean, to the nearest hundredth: 7.59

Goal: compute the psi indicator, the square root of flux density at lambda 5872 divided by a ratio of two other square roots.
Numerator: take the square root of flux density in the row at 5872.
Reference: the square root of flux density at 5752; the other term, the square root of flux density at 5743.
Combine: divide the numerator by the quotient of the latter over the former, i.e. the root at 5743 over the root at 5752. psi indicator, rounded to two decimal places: 2.68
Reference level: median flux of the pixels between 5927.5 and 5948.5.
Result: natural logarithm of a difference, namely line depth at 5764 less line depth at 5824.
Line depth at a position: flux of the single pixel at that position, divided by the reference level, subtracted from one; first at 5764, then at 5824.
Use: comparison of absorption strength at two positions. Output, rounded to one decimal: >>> -3.6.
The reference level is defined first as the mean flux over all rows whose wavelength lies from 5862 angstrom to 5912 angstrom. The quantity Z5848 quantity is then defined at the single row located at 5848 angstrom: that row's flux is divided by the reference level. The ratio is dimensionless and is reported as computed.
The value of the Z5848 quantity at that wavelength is 1.10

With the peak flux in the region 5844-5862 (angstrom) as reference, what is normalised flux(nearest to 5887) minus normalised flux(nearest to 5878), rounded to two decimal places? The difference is -0.13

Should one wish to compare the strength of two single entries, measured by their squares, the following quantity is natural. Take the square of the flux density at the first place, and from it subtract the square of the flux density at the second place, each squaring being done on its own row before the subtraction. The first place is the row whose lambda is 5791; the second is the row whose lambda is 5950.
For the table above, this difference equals 18.2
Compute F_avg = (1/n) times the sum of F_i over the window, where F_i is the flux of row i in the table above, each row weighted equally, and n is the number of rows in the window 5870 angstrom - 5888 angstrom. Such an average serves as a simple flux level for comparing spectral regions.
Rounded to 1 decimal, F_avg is 7.1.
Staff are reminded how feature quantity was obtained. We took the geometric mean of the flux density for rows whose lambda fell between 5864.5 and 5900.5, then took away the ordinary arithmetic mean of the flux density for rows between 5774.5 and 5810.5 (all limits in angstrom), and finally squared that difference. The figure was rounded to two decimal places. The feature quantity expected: 1.40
